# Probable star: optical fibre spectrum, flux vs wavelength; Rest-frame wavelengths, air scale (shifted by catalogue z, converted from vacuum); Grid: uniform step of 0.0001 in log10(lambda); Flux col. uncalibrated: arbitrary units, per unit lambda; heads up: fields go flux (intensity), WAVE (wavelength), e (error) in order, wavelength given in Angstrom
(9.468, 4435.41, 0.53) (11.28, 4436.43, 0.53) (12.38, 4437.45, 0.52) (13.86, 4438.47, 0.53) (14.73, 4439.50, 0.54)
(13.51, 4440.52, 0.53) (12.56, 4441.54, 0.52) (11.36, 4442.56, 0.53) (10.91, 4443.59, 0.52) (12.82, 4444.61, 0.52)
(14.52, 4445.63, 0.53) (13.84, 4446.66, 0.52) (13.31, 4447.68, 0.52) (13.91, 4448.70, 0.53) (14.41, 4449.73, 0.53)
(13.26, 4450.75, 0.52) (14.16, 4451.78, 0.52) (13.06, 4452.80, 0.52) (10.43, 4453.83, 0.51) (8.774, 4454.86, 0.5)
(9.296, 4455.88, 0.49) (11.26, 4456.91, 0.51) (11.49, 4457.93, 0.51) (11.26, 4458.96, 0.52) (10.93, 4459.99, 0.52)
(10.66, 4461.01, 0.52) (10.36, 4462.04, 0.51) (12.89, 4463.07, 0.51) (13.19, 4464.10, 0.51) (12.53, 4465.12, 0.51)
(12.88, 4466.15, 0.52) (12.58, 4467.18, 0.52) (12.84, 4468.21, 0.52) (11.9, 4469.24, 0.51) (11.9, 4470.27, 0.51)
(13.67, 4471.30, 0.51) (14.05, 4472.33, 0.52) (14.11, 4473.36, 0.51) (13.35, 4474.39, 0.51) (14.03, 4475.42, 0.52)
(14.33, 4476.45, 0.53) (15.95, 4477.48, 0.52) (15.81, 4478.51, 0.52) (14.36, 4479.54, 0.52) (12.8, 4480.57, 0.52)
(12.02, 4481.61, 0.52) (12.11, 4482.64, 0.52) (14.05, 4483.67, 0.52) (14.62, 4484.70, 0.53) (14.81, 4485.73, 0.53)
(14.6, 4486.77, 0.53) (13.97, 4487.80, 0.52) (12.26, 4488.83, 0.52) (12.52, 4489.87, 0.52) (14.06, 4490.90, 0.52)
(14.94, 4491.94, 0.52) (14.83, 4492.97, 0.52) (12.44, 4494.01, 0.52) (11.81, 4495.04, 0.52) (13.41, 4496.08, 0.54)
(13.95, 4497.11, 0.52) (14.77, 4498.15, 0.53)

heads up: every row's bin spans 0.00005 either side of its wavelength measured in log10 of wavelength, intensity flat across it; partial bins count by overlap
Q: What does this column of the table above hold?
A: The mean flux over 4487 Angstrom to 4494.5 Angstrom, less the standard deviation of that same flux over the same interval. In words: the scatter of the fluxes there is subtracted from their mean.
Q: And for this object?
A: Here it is 12.5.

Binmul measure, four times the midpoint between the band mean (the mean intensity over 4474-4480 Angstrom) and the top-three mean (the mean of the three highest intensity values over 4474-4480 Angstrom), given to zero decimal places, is 60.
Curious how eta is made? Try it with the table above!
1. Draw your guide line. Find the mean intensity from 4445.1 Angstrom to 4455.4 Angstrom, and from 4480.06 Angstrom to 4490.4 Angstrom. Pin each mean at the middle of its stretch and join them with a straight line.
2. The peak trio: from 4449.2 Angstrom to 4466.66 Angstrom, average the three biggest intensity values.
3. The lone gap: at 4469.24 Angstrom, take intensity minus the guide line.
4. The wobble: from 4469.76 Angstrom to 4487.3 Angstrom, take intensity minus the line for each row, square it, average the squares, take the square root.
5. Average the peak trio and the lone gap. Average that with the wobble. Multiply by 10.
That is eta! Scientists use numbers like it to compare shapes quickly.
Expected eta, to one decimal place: 38.1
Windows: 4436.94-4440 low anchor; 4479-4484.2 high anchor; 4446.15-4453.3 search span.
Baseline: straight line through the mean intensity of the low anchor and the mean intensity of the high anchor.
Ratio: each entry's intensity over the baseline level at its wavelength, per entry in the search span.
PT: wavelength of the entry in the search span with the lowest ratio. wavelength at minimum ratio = 4452.80 Angstrom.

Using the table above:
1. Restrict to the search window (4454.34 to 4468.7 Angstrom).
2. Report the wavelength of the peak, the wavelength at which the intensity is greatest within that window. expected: 4464.10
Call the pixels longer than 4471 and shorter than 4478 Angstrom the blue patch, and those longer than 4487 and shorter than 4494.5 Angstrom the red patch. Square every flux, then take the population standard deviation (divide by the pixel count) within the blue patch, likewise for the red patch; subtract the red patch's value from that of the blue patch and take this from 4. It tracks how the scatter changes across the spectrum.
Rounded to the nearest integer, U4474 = 10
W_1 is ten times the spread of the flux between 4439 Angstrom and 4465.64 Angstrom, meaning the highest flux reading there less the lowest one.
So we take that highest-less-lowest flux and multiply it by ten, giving 59.6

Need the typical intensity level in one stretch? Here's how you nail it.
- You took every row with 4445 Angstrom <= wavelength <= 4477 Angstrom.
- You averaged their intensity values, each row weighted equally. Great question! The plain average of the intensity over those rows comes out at 12.6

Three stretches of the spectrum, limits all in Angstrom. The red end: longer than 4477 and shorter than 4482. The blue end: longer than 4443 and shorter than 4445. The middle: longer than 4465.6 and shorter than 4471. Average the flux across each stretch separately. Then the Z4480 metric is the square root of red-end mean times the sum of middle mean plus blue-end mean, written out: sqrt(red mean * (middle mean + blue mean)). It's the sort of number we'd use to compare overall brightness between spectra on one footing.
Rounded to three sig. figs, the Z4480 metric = 18.6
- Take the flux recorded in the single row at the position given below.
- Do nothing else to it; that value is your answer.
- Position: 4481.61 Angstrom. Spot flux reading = 12.02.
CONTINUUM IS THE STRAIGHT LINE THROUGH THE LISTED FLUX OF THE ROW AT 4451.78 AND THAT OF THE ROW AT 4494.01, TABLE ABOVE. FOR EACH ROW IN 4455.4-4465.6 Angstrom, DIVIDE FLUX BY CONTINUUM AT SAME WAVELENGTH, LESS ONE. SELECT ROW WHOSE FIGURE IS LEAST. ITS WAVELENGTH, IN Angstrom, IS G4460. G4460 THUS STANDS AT 4455.88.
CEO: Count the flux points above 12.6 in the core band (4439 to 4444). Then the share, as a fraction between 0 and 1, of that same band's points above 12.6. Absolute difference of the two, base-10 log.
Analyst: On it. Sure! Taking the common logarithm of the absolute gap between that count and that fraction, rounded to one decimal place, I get 0.2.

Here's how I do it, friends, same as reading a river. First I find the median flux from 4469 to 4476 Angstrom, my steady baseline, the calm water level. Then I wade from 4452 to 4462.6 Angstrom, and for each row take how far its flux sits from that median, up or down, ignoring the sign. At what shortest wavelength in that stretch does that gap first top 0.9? 4453.83 Angstrom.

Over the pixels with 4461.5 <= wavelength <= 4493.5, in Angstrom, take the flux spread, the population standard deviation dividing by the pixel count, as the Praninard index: 1.2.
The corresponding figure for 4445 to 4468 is 1.6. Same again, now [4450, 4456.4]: 2.1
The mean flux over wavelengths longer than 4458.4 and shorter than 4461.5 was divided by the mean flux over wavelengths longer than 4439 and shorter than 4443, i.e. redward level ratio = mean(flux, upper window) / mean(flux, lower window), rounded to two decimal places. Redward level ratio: 0.84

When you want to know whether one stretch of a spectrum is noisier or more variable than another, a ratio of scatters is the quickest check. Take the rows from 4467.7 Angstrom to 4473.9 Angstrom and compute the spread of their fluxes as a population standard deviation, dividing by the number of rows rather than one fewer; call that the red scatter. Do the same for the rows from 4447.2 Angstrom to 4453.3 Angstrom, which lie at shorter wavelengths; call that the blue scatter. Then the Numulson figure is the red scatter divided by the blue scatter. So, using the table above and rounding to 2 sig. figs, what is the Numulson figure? 1.9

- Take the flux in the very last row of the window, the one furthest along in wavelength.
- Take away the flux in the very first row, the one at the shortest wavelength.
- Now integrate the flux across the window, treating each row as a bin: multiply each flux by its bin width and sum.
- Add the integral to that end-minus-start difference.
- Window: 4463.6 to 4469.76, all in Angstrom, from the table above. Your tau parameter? 77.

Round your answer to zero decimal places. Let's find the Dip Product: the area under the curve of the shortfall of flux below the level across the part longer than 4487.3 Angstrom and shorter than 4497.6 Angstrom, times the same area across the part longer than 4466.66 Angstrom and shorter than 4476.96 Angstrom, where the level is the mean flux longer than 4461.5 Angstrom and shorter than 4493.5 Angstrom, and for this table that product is 2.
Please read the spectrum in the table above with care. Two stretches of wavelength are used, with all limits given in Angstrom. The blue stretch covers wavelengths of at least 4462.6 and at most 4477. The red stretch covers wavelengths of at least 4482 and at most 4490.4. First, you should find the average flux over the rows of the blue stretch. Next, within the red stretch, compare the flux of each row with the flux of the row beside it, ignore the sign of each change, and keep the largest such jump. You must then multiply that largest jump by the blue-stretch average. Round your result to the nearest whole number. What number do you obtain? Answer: 26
